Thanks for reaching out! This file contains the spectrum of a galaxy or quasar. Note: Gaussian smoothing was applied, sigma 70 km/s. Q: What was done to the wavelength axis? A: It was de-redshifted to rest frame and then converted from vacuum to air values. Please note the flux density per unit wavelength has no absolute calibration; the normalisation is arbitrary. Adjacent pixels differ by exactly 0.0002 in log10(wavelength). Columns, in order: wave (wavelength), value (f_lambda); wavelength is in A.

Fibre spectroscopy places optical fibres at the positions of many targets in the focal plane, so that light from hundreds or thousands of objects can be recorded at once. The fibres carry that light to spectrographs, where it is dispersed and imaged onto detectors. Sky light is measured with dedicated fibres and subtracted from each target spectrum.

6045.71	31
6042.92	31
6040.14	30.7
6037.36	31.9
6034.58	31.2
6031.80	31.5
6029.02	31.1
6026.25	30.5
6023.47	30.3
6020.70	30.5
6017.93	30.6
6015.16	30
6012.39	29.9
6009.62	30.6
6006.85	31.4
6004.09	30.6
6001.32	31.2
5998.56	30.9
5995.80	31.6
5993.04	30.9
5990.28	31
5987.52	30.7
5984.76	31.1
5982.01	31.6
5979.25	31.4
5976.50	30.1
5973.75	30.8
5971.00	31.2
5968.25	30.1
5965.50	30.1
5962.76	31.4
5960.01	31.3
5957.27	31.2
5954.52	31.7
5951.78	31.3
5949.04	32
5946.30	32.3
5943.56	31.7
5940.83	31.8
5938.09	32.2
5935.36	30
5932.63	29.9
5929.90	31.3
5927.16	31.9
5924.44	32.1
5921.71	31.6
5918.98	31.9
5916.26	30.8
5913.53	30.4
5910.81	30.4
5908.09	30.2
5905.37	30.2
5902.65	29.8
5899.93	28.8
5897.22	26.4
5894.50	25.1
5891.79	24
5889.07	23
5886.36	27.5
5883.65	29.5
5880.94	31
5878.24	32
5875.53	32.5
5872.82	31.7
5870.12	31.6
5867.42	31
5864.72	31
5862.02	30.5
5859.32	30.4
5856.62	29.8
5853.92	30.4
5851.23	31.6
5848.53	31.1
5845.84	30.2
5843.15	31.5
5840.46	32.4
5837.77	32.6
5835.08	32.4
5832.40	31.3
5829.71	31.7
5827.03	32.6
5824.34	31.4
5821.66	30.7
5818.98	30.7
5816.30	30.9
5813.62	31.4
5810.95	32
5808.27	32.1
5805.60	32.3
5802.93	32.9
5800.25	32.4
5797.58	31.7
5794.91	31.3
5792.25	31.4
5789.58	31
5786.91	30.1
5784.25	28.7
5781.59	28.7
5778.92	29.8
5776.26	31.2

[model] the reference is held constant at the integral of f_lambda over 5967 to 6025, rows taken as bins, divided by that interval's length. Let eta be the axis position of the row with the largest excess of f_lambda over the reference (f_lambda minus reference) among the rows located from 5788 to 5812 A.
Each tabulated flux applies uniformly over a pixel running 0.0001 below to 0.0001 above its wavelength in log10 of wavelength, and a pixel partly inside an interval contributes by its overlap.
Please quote 5802.93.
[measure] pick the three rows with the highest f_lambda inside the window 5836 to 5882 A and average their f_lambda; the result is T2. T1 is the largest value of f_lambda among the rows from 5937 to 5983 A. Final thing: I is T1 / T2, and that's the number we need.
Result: 0.99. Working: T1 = 32.3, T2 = 32.50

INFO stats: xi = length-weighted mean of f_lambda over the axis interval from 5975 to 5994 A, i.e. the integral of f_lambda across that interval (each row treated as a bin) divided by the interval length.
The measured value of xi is 31.0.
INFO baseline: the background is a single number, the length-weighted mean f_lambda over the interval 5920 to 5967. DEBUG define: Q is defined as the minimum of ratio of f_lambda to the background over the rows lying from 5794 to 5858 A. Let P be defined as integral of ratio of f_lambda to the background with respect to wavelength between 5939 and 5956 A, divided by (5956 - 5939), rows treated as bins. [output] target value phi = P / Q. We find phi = 1.07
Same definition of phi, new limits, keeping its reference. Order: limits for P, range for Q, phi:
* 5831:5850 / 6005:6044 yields 1.06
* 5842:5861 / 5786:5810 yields 1.02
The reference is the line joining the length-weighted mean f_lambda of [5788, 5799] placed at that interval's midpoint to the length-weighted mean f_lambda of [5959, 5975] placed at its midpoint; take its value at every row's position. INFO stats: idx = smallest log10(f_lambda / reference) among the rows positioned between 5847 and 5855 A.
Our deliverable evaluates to -0.011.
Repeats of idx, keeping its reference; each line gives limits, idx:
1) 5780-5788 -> -0.039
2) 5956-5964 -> 0.005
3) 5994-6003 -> 0.003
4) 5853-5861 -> -0.019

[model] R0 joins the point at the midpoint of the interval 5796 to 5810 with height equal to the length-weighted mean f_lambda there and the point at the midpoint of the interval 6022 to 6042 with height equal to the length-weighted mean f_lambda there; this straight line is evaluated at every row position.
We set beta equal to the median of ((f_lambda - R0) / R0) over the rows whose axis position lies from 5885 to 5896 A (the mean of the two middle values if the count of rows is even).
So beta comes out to -0.227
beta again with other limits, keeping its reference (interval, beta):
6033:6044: 0.003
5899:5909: -0.054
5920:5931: 0.005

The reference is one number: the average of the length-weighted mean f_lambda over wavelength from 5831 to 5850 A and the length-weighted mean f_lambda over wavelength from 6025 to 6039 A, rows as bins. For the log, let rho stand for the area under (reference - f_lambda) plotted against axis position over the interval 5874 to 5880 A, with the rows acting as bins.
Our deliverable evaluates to -4.2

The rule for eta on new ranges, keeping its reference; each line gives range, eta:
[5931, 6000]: 5946.30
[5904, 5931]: 5924.44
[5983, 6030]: 5995.80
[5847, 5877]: 5875.53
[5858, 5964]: 5875.53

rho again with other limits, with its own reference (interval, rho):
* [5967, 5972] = 4.1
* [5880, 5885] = 6.3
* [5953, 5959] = 0.0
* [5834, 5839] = -5.3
